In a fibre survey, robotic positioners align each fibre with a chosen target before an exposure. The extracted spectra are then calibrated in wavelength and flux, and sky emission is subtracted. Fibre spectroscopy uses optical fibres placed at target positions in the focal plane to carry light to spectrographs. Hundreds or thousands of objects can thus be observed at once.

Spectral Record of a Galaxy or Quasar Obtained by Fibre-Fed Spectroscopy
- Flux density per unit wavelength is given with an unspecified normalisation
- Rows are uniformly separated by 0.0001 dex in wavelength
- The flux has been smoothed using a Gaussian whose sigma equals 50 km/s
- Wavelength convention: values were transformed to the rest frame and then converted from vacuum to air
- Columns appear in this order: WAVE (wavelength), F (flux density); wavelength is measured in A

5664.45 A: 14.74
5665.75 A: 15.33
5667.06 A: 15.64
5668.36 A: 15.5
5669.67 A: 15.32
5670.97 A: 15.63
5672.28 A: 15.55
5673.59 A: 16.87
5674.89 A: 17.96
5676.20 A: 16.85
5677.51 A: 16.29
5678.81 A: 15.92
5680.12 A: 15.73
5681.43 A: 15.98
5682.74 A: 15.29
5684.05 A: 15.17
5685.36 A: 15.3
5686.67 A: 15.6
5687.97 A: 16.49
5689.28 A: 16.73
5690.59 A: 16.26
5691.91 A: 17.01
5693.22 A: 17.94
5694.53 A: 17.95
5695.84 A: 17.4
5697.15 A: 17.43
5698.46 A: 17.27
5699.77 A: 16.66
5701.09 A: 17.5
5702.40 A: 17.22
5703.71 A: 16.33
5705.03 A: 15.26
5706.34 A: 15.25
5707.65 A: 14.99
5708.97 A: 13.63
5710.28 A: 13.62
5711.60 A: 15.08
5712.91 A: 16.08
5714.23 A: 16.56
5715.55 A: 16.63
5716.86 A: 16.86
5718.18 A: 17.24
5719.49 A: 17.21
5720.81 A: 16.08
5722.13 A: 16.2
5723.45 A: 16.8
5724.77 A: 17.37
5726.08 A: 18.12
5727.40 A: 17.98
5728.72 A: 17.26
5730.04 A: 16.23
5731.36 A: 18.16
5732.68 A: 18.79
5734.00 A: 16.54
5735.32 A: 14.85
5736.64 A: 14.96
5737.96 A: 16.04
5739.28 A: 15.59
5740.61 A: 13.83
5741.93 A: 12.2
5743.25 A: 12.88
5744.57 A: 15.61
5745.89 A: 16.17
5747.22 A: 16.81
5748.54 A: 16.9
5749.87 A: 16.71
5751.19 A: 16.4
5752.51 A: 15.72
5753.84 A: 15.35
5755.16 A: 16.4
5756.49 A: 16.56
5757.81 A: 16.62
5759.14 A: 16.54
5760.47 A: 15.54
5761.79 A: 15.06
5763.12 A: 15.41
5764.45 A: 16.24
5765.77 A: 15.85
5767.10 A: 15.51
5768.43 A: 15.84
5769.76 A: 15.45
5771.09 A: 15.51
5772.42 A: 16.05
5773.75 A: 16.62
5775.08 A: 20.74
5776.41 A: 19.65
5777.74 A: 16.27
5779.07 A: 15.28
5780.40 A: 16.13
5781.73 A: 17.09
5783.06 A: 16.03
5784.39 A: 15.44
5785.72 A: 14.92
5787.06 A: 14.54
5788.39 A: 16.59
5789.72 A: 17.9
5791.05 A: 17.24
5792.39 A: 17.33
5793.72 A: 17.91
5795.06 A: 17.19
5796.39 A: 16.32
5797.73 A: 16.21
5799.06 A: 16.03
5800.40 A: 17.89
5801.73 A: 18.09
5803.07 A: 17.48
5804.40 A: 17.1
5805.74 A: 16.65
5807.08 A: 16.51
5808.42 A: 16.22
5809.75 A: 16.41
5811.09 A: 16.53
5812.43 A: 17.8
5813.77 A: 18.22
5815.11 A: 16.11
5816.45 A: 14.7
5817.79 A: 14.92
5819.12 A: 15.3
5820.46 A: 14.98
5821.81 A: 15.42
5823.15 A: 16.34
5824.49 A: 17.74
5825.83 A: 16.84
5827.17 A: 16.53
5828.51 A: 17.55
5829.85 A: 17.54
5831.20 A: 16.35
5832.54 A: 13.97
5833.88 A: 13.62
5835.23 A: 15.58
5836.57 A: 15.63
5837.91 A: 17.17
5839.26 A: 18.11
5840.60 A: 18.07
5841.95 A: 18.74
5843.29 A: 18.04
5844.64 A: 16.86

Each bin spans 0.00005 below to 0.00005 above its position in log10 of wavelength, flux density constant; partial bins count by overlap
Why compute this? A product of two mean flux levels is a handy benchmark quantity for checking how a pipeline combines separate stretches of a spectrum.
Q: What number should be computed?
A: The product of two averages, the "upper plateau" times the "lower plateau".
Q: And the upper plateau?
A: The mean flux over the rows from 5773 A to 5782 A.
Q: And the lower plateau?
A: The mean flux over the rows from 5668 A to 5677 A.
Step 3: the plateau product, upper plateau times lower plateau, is 283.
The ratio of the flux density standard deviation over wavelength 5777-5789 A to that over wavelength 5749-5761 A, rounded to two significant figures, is 1.6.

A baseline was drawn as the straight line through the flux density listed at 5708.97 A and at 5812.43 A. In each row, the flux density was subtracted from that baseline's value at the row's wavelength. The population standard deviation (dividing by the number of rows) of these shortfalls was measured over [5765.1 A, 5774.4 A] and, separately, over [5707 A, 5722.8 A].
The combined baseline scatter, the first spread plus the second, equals 1.41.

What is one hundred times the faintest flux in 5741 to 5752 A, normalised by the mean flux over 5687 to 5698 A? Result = 71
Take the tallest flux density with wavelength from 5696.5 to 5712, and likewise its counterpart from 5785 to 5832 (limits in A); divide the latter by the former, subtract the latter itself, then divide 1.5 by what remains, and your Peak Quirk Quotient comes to -0.0873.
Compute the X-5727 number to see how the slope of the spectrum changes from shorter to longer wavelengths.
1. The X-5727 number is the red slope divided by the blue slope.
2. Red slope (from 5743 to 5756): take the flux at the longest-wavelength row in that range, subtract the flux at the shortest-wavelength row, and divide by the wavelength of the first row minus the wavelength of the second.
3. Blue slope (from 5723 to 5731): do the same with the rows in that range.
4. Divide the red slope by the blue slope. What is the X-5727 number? -3.4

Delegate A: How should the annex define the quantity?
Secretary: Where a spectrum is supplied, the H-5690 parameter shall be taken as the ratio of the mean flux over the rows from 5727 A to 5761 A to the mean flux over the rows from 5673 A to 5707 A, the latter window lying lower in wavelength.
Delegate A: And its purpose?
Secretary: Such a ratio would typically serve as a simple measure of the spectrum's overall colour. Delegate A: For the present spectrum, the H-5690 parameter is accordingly 0.97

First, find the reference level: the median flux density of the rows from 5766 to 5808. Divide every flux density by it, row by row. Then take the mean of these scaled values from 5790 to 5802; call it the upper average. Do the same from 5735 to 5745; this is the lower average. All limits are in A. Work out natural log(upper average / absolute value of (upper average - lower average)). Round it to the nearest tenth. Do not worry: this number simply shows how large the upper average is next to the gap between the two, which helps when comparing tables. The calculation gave 1.9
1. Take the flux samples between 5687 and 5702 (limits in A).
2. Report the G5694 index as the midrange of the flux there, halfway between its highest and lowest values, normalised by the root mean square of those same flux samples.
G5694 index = 0.997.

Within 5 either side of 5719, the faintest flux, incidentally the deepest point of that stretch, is 16.08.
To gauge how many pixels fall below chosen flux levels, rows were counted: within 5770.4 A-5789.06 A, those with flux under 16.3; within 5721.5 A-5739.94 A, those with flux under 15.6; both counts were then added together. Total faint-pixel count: 12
